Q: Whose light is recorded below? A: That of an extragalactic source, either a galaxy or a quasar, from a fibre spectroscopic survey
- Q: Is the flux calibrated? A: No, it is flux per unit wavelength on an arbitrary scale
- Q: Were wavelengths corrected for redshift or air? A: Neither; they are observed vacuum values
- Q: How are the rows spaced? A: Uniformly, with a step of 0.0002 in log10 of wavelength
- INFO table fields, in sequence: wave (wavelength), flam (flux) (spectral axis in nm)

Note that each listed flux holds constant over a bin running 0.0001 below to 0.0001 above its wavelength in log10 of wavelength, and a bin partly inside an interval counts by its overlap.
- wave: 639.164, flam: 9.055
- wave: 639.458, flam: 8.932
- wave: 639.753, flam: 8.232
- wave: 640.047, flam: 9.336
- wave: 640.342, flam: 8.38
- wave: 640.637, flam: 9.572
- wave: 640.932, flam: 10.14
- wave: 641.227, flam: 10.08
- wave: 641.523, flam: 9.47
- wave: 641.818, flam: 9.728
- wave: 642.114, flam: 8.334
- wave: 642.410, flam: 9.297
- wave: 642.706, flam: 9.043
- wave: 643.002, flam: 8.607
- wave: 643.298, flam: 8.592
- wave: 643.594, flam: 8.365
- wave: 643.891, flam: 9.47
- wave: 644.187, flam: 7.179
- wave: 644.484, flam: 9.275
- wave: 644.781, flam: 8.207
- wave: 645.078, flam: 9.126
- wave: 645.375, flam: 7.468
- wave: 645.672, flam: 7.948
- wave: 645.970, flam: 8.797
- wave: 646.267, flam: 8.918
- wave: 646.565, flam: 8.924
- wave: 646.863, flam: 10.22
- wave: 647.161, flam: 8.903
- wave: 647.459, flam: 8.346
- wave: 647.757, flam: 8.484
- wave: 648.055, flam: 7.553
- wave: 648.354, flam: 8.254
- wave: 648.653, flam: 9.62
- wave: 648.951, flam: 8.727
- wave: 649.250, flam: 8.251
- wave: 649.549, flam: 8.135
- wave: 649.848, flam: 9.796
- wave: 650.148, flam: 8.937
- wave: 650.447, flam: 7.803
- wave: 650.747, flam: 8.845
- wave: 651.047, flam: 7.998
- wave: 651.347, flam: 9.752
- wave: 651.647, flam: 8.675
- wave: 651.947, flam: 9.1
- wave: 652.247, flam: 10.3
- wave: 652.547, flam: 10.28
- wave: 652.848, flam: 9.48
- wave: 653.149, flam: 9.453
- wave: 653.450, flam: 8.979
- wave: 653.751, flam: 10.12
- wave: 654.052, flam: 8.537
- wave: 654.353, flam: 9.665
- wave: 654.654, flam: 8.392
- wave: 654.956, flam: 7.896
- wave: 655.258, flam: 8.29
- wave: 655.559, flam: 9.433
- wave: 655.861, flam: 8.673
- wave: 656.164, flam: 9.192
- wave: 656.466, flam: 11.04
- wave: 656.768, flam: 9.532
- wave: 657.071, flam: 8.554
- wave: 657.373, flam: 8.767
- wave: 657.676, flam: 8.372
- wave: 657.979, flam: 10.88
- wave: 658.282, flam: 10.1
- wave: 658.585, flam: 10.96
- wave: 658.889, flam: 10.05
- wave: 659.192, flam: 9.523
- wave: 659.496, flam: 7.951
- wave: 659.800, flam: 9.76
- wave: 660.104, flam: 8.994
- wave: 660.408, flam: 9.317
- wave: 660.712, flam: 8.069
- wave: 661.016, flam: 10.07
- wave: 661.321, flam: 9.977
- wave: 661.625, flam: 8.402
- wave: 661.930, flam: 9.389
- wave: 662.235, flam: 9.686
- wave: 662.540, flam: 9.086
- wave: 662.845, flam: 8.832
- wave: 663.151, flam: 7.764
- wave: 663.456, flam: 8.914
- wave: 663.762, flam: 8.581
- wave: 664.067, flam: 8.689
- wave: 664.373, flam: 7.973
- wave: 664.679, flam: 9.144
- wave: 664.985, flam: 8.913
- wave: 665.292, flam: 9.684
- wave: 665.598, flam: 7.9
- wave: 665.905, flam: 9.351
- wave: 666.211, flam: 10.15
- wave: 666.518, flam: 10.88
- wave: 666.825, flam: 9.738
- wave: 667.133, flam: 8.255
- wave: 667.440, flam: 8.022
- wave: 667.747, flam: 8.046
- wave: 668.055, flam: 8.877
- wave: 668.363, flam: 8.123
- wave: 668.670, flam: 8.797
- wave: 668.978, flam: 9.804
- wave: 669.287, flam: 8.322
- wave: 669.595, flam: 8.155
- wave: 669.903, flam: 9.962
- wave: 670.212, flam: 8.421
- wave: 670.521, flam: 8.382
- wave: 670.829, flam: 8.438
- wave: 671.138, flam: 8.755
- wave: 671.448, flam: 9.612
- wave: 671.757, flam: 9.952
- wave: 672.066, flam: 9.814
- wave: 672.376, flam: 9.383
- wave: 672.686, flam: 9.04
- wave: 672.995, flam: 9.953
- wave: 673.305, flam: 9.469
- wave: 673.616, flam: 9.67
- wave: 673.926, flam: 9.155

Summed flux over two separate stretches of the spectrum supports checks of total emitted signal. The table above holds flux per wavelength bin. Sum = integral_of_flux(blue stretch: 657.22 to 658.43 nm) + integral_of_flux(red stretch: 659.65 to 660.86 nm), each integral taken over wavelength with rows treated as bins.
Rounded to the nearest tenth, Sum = 22.5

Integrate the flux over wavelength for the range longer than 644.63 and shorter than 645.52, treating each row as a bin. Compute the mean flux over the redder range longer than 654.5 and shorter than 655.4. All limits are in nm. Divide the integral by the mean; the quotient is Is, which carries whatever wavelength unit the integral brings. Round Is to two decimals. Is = 0.90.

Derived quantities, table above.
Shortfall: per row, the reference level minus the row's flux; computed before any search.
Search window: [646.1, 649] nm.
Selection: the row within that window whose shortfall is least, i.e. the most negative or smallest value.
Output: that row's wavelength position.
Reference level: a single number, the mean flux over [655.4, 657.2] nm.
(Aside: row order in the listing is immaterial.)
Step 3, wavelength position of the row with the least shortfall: 646.863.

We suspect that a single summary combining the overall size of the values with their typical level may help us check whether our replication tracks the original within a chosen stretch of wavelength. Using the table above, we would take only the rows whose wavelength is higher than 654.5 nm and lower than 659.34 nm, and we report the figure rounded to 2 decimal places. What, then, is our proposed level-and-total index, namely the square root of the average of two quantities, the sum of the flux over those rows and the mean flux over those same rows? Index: 8.92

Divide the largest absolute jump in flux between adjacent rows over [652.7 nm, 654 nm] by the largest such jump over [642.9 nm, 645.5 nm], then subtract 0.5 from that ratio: 0.0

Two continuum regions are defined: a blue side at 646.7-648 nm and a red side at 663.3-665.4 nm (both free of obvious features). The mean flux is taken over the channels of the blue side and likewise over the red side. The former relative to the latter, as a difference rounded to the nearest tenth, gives 0.1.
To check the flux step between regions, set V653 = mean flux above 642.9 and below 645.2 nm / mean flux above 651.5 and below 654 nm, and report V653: 0.90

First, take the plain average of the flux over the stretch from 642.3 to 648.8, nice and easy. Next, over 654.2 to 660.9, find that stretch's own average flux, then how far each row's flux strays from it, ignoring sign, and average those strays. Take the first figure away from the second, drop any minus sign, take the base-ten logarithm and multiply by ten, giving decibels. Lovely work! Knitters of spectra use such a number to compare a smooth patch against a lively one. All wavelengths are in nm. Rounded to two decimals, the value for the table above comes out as 8.97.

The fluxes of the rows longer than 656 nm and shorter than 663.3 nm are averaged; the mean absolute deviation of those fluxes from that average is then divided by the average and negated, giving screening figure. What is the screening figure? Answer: -0.0788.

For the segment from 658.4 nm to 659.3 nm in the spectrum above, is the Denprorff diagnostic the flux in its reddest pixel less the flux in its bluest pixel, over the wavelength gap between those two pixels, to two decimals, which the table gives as -2.37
